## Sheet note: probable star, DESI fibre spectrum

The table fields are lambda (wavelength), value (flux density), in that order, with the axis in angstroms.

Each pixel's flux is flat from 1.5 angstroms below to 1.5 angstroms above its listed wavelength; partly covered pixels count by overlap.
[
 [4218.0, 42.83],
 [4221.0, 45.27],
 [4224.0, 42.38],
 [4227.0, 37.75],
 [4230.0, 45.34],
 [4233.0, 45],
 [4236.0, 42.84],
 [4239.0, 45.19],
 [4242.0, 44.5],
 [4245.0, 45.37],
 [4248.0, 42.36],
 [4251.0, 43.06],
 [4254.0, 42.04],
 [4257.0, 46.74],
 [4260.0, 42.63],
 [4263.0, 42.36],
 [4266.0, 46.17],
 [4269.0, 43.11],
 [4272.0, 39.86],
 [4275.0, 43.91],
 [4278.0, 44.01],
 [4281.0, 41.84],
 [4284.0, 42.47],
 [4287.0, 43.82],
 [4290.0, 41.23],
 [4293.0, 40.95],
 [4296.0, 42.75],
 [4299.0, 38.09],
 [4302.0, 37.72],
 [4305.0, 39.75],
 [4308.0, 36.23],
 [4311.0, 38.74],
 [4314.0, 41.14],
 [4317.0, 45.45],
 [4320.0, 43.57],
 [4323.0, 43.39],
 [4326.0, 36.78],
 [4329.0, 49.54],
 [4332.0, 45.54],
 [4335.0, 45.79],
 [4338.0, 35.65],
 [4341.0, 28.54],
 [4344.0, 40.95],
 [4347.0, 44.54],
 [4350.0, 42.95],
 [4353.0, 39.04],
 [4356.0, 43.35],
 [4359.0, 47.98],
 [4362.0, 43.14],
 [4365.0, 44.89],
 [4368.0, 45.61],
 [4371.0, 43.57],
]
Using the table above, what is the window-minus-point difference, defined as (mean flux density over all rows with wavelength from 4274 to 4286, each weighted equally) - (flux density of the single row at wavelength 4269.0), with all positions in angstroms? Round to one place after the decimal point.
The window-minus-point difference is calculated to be -0.1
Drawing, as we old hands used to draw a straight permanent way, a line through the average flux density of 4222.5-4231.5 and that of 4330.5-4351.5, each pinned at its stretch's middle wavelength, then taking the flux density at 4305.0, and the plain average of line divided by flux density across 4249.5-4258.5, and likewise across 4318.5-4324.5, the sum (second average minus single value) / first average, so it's -41.0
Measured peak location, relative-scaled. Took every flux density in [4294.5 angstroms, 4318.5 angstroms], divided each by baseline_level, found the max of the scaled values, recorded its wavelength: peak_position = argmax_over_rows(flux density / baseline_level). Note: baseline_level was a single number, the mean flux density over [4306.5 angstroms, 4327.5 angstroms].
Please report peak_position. 4317.0 angstroms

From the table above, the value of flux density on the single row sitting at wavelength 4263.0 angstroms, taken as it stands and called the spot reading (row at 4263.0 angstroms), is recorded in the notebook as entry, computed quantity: 42.36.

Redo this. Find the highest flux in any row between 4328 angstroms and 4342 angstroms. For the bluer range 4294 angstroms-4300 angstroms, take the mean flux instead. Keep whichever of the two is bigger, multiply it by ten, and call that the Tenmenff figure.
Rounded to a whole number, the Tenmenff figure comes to 495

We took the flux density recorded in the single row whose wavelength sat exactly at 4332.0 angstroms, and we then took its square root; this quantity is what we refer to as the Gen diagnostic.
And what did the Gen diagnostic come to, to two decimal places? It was 6.75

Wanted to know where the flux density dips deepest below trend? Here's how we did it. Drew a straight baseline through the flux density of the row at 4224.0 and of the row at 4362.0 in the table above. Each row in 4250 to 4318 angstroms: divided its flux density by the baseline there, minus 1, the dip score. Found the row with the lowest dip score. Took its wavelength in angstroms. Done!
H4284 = 4308.0 angstroms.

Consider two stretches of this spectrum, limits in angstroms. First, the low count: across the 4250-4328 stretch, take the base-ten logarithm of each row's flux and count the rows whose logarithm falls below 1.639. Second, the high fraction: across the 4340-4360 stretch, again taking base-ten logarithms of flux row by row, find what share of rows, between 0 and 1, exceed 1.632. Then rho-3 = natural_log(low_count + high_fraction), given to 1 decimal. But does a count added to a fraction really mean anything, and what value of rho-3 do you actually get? 3.0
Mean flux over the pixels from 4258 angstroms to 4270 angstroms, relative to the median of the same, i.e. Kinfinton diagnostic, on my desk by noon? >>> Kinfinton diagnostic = 1.02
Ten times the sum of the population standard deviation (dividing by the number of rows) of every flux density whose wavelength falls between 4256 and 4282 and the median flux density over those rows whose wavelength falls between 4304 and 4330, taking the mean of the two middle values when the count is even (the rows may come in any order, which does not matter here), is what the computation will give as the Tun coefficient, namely 431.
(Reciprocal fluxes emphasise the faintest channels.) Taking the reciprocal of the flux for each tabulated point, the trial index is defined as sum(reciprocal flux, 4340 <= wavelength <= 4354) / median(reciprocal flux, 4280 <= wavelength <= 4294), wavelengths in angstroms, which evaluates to 5.47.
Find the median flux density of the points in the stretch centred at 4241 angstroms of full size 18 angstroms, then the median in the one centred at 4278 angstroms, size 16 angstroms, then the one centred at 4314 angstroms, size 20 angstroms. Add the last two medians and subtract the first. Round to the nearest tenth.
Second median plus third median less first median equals 38.9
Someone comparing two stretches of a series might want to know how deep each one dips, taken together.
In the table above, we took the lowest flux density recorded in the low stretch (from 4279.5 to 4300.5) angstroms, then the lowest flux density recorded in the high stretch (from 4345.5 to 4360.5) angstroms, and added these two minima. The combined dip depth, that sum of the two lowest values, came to 77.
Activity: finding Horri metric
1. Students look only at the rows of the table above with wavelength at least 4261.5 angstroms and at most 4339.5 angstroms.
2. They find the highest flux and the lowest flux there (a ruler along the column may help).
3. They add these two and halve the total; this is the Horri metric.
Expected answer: 42.6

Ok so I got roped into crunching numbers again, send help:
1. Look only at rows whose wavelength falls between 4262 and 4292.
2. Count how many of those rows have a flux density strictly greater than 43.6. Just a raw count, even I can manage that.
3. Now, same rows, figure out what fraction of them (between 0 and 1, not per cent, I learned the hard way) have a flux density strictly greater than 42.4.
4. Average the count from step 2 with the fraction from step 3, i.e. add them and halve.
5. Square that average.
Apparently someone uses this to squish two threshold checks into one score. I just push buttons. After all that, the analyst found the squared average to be 5.3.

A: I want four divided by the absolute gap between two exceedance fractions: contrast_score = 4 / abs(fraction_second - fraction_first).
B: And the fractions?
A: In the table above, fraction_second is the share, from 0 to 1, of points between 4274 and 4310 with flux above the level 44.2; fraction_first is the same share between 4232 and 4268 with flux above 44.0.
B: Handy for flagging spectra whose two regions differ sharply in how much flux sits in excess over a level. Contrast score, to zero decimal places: 8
